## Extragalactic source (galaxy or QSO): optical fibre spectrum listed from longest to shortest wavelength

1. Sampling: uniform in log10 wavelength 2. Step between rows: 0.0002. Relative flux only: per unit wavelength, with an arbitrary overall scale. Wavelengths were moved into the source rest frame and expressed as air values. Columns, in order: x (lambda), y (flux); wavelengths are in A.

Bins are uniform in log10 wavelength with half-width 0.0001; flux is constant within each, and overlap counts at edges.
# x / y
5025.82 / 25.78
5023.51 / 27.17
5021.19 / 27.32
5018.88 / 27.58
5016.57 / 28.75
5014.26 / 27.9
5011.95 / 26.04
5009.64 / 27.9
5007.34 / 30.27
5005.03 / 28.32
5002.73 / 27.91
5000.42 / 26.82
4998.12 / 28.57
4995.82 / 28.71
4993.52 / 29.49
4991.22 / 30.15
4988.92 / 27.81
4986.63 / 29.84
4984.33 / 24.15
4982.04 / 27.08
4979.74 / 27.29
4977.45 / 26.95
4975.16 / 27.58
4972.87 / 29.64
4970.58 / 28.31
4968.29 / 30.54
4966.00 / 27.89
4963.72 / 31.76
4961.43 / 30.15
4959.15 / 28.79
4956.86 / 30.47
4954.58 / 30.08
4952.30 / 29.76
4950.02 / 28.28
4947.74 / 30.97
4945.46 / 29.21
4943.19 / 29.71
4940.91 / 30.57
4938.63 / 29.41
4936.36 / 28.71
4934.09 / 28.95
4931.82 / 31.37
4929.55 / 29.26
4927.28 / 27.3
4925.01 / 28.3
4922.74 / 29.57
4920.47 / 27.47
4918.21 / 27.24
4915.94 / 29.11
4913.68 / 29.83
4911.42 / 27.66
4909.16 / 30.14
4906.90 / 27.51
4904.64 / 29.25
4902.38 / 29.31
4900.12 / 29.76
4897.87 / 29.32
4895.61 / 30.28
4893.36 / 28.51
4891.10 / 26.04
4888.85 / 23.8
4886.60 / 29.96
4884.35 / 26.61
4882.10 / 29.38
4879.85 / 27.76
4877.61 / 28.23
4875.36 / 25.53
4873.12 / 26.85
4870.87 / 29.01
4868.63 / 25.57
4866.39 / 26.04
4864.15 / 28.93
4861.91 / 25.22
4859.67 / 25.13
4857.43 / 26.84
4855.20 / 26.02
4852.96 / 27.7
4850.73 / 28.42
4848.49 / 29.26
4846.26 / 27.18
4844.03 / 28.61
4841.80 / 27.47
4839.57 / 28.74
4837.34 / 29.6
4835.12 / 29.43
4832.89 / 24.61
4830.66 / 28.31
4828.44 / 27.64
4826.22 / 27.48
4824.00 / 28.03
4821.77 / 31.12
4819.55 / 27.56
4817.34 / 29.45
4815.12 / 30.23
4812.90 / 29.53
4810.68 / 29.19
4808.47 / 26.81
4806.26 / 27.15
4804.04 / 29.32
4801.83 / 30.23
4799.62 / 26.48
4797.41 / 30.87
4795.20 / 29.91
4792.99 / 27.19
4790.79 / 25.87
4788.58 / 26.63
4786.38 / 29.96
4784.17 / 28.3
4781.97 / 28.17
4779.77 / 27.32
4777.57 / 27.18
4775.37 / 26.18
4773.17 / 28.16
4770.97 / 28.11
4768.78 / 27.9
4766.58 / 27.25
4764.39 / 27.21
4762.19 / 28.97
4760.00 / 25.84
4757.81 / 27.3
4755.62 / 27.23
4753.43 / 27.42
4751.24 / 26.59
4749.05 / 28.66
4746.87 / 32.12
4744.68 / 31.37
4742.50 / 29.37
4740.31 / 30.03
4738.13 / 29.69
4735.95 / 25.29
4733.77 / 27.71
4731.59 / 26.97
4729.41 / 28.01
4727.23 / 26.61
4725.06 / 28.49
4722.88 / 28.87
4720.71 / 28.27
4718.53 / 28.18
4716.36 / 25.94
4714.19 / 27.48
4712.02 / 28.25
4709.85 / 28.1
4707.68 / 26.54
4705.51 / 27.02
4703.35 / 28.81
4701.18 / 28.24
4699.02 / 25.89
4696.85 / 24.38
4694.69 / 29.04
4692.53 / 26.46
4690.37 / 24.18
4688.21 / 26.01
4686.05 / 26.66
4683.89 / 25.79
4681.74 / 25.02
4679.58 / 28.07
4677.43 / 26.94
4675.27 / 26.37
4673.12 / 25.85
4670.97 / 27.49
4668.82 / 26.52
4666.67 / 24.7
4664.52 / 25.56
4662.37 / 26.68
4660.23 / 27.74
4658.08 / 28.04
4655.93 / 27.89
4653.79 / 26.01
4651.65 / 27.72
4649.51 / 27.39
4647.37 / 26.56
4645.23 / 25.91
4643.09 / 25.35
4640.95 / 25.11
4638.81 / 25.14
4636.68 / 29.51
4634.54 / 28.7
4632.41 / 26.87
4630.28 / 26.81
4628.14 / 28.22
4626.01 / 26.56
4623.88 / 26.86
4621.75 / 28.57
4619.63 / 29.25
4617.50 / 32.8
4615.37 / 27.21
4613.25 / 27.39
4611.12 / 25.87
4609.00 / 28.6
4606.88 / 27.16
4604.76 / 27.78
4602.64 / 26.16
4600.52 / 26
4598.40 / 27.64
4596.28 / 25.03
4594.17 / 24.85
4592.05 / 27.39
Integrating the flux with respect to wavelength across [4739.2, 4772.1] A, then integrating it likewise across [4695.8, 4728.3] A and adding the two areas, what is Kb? 1824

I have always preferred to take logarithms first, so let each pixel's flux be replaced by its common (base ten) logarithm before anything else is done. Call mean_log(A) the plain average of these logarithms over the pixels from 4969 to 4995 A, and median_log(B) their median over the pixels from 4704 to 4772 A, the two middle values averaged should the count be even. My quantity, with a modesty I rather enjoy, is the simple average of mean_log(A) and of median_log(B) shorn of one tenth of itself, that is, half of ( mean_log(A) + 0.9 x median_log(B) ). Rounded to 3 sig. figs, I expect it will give 1.37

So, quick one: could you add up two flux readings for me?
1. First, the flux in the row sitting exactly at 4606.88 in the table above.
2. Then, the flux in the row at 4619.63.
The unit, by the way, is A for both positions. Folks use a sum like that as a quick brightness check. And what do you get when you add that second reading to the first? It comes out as 56.4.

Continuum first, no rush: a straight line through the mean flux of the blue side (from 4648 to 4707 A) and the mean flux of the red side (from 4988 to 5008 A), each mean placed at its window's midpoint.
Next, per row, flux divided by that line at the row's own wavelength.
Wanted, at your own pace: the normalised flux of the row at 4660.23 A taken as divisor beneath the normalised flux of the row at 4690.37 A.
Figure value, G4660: 0.87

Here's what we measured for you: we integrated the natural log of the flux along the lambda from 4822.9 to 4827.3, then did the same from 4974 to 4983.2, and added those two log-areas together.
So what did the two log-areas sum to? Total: 45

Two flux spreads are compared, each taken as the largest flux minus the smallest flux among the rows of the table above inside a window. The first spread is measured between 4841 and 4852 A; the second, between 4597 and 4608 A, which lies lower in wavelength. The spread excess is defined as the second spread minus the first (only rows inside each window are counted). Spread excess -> -0.3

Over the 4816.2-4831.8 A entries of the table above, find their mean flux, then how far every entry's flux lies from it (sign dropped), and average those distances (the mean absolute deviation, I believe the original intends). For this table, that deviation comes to 1.0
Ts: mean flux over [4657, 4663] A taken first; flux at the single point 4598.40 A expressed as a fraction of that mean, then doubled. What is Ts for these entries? 2.01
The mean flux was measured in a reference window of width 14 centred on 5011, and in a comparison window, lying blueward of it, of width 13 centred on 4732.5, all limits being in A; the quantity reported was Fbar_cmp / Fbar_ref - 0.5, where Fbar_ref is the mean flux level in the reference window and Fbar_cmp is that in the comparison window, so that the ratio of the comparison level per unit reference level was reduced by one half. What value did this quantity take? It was 0.47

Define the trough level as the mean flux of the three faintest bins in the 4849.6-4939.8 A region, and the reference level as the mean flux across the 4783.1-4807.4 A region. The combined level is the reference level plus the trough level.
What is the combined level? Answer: 53.1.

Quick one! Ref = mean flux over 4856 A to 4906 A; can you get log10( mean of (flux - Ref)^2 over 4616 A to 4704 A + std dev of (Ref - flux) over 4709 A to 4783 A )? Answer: 0.65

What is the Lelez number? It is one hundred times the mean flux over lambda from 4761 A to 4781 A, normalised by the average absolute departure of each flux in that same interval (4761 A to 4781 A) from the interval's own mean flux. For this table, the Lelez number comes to 4444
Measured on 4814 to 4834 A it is 2110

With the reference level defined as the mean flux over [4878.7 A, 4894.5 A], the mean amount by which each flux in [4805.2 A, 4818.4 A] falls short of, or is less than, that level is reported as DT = -1.3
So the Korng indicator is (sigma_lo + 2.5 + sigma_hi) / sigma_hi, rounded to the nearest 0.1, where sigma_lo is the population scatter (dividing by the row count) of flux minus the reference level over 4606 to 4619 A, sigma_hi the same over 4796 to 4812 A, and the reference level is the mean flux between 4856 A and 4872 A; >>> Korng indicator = 3.9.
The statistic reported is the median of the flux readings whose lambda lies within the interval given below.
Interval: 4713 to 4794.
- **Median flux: 27.7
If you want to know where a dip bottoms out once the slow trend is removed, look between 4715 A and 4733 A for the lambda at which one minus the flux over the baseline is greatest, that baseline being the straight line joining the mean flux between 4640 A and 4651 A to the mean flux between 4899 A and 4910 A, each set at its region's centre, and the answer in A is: 4716.36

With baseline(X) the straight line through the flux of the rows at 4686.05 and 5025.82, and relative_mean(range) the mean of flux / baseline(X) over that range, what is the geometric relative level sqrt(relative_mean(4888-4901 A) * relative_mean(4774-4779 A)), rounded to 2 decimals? 1.04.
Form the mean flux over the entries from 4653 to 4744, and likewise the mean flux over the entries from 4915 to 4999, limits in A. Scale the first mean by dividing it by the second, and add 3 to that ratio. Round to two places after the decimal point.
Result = 3.94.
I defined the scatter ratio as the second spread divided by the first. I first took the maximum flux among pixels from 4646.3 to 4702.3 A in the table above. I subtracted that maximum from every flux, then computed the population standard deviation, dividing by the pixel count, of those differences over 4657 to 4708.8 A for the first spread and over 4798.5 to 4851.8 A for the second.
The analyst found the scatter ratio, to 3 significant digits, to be 1.09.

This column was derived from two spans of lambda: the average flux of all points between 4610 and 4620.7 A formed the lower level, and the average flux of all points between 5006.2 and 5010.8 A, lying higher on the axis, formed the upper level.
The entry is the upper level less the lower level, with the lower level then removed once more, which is -27.9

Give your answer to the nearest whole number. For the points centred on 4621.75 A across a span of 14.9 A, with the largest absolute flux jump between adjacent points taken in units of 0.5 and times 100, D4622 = 1118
